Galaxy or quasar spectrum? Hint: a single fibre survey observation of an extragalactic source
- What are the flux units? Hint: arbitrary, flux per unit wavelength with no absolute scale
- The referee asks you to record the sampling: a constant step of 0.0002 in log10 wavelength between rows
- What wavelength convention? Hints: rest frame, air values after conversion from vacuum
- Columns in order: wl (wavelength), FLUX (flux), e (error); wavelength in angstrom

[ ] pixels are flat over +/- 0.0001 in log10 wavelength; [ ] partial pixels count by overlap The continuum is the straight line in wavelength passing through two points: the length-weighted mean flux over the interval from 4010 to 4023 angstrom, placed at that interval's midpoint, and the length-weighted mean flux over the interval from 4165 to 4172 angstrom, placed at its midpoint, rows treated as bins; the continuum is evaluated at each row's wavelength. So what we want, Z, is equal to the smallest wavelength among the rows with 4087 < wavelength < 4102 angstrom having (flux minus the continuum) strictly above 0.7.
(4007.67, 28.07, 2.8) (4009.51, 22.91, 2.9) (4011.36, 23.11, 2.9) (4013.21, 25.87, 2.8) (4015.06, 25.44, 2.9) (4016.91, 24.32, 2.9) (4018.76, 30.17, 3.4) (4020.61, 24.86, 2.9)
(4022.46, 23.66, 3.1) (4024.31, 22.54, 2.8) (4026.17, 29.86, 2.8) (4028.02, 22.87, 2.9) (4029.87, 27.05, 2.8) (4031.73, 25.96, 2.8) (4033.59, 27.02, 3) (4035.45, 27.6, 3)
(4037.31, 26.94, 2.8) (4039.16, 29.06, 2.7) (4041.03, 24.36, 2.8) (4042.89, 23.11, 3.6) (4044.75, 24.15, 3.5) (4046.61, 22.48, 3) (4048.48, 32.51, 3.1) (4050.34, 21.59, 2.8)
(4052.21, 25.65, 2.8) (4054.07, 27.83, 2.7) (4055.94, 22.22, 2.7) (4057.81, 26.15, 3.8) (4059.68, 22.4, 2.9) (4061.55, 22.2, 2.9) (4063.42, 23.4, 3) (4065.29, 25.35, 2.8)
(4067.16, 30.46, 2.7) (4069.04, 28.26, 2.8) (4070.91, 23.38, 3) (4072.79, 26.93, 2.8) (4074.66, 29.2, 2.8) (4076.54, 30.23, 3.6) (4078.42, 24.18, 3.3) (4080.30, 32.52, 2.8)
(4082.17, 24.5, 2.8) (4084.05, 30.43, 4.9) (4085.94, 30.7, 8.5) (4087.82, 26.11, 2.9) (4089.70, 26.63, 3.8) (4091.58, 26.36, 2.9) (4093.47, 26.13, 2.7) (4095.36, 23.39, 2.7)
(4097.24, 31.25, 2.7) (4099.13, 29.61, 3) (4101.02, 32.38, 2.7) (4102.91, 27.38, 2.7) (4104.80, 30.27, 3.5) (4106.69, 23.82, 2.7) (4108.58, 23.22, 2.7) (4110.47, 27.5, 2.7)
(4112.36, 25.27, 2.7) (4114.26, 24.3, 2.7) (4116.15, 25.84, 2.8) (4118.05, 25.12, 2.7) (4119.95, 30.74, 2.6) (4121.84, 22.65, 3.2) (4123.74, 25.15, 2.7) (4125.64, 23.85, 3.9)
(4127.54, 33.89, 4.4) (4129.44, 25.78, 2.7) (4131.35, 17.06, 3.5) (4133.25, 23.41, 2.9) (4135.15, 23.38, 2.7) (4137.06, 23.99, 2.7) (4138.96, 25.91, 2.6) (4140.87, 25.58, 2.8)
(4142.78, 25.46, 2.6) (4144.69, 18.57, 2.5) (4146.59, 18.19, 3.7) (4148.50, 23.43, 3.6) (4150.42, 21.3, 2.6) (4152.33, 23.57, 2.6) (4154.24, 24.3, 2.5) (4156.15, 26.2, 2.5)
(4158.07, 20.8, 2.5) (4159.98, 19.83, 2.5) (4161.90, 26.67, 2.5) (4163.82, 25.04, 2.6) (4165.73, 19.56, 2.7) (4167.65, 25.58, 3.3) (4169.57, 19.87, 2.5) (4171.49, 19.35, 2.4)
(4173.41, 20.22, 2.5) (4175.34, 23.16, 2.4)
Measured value 4087.82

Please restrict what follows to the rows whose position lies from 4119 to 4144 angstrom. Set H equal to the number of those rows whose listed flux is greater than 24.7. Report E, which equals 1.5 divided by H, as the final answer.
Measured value 0.21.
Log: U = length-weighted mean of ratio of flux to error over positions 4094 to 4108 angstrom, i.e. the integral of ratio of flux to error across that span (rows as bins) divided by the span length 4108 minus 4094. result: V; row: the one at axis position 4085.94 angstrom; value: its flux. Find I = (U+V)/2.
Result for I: 20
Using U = 9.9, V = 30.7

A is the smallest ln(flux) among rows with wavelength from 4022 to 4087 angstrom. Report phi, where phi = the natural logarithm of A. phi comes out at 1.12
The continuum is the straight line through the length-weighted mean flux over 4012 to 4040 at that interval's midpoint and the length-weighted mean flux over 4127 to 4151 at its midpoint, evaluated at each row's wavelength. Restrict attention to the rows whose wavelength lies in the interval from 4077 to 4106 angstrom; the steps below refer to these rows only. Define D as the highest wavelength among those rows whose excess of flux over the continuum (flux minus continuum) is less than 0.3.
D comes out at 4095.36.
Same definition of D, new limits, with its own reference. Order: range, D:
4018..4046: 4044.75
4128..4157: 4150.42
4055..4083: 4082.17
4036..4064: 4063.42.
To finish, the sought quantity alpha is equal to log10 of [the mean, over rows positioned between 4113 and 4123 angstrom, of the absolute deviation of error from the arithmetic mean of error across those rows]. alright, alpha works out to -0.8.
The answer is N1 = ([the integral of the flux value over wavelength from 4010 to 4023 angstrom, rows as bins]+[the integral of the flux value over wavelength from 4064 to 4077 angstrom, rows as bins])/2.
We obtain 343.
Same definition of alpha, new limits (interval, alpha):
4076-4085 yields -0.2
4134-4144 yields -1.2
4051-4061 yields -0.5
